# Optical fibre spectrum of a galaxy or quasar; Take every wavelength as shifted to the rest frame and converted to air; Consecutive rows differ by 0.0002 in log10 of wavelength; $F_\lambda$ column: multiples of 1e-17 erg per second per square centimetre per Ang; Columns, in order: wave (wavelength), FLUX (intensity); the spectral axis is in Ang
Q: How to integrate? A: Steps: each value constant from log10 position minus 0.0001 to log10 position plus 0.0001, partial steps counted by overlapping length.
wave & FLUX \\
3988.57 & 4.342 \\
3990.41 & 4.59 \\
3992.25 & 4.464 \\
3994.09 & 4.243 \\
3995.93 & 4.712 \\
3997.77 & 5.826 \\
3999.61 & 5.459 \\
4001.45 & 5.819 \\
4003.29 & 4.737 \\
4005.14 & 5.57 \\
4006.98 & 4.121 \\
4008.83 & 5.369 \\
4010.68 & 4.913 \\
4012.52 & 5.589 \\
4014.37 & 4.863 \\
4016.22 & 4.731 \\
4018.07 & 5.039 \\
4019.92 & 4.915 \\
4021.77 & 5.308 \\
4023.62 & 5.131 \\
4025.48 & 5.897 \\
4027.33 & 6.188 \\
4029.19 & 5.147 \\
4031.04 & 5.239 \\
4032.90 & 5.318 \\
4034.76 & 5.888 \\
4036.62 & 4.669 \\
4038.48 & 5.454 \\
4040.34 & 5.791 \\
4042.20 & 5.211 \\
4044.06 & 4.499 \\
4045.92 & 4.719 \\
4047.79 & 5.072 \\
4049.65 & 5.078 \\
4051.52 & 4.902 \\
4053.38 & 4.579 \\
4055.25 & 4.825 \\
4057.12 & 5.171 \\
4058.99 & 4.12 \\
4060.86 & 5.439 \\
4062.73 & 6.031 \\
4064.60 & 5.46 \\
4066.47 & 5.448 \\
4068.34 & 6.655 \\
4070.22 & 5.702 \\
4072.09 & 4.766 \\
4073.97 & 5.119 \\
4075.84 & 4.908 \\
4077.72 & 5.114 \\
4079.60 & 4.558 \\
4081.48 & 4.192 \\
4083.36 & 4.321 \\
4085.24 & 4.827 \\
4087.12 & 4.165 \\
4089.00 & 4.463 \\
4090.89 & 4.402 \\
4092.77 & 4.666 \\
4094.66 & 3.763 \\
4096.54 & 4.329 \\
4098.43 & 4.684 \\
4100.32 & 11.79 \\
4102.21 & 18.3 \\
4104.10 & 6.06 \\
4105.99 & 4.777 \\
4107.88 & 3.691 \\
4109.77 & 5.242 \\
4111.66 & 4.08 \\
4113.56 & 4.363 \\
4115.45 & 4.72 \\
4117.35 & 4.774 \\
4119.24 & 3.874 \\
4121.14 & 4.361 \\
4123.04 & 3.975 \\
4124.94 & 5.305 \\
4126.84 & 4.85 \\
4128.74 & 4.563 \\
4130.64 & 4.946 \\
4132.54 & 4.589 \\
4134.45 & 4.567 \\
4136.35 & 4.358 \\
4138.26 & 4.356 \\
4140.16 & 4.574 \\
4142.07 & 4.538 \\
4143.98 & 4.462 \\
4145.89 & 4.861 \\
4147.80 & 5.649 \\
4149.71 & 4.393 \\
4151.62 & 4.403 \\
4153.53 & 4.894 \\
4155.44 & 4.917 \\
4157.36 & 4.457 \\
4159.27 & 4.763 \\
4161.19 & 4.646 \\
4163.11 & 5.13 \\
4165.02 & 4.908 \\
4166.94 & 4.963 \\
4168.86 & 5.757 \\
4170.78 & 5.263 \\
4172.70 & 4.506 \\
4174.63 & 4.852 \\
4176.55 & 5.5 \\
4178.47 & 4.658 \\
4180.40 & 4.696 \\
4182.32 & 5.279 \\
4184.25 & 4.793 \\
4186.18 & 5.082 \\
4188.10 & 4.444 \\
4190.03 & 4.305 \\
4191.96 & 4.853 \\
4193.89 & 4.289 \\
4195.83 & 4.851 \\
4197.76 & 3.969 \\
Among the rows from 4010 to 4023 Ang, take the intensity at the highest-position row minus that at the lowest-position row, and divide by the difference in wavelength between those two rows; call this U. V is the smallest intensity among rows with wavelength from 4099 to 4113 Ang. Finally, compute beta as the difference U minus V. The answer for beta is -3.66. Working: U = 0.04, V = 3.691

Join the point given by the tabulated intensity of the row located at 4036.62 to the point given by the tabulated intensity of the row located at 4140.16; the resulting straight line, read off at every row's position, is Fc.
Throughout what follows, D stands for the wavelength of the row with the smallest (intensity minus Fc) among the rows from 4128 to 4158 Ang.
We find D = 4138.26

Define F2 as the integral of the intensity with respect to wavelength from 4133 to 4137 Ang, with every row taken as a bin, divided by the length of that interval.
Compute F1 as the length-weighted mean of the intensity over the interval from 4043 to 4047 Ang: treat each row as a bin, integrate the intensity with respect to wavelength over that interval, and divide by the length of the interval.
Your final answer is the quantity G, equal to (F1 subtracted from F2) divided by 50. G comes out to -0.003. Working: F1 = 4.6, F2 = 4.5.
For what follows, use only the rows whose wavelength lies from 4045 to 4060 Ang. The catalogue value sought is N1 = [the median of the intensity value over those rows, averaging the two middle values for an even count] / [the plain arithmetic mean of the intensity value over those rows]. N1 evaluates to 1.01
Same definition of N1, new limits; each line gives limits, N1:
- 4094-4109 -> 0.66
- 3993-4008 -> 1.01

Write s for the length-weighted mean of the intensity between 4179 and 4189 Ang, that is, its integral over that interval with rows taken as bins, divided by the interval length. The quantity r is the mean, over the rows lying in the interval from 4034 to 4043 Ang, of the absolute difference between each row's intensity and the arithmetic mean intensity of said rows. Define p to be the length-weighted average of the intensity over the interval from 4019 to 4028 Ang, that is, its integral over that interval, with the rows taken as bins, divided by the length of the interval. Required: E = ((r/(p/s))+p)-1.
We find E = 4.8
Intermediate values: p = 5.5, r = 0.37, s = 4.9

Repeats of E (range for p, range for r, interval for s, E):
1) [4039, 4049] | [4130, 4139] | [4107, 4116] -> 4.2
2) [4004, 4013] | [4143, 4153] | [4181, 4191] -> 4.5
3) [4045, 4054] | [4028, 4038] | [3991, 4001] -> 4.2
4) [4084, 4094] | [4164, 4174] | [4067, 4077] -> 3.9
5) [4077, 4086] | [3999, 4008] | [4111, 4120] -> 4.1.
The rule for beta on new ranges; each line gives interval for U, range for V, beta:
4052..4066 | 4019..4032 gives -4.84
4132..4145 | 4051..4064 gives -4.13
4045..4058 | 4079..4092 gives -4.12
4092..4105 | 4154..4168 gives -4.33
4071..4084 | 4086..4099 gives -3.80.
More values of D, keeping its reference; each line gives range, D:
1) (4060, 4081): 4079.60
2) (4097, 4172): 4107.88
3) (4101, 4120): 4107.88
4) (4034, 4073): 4058.99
